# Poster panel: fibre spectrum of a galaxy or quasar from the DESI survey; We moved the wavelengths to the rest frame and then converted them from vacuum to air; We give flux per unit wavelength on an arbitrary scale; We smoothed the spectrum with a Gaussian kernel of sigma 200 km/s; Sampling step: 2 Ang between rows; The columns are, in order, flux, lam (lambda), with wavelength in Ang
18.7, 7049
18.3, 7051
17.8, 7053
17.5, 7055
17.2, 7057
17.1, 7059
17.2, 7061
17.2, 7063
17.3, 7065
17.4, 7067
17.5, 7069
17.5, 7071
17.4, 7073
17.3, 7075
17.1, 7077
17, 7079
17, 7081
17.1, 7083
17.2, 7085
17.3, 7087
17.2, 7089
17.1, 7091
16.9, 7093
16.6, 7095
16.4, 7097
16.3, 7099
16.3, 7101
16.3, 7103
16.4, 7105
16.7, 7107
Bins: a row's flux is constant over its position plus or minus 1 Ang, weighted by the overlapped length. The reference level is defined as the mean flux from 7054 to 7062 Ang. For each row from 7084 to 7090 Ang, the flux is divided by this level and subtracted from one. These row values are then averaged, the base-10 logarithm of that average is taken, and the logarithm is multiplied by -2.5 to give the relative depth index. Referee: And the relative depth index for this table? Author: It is 7.5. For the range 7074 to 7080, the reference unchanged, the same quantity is 5.4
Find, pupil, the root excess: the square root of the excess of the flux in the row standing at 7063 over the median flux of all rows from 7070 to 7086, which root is 0.22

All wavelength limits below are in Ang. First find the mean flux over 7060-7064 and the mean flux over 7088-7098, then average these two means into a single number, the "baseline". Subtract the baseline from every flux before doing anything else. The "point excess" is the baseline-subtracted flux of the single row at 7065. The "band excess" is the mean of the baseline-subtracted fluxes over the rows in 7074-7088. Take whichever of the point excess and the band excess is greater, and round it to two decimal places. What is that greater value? 0.28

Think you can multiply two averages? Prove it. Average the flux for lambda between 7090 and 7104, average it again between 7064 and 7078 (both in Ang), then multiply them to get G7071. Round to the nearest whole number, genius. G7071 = 287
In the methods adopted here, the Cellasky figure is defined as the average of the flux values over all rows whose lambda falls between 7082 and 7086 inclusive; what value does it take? 17.15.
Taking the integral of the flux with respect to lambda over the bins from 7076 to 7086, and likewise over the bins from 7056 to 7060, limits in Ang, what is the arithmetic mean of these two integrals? 120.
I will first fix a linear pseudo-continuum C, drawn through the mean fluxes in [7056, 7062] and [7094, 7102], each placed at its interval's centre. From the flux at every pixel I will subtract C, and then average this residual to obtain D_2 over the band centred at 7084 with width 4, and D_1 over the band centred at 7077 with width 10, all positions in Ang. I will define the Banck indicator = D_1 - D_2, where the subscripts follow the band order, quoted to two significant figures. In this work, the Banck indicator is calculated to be -0.13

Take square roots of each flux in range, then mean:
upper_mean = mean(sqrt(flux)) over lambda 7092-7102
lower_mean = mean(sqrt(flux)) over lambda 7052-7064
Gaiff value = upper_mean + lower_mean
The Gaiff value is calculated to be 8.23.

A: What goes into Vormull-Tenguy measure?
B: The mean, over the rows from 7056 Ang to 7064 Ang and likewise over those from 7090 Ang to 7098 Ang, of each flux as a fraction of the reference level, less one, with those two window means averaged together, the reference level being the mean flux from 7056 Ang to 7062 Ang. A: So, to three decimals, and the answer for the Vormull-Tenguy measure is -0.012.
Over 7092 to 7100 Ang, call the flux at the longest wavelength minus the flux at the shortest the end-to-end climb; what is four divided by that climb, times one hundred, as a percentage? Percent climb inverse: -667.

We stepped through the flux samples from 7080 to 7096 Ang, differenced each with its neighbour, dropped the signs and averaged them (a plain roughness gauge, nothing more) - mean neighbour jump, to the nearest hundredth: 0.14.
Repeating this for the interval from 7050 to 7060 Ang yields 0.30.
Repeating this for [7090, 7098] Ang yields 0.23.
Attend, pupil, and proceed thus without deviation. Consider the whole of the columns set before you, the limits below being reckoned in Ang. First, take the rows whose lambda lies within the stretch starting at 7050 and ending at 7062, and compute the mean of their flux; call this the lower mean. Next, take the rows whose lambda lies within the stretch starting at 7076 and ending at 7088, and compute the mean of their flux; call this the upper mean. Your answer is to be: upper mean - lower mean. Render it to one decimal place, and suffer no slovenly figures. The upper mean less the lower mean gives -0.4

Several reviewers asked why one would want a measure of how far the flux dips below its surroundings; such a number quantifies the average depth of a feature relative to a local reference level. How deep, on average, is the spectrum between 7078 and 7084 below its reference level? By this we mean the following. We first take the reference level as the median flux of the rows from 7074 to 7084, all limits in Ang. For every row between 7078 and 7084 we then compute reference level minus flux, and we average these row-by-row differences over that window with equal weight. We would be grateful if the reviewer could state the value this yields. 0.1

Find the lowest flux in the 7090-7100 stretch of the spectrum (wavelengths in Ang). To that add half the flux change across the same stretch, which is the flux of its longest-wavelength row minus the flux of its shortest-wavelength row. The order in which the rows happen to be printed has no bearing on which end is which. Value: 15.9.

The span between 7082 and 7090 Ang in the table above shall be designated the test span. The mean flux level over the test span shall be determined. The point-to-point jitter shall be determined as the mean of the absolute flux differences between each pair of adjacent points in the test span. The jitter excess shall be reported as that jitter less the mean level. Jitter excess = -17.1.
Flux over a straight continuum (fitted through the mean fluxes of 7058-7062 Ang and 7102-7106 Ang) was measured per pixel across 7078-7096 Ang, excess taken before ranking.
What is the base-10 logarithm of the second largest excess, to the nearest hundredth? -0.24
